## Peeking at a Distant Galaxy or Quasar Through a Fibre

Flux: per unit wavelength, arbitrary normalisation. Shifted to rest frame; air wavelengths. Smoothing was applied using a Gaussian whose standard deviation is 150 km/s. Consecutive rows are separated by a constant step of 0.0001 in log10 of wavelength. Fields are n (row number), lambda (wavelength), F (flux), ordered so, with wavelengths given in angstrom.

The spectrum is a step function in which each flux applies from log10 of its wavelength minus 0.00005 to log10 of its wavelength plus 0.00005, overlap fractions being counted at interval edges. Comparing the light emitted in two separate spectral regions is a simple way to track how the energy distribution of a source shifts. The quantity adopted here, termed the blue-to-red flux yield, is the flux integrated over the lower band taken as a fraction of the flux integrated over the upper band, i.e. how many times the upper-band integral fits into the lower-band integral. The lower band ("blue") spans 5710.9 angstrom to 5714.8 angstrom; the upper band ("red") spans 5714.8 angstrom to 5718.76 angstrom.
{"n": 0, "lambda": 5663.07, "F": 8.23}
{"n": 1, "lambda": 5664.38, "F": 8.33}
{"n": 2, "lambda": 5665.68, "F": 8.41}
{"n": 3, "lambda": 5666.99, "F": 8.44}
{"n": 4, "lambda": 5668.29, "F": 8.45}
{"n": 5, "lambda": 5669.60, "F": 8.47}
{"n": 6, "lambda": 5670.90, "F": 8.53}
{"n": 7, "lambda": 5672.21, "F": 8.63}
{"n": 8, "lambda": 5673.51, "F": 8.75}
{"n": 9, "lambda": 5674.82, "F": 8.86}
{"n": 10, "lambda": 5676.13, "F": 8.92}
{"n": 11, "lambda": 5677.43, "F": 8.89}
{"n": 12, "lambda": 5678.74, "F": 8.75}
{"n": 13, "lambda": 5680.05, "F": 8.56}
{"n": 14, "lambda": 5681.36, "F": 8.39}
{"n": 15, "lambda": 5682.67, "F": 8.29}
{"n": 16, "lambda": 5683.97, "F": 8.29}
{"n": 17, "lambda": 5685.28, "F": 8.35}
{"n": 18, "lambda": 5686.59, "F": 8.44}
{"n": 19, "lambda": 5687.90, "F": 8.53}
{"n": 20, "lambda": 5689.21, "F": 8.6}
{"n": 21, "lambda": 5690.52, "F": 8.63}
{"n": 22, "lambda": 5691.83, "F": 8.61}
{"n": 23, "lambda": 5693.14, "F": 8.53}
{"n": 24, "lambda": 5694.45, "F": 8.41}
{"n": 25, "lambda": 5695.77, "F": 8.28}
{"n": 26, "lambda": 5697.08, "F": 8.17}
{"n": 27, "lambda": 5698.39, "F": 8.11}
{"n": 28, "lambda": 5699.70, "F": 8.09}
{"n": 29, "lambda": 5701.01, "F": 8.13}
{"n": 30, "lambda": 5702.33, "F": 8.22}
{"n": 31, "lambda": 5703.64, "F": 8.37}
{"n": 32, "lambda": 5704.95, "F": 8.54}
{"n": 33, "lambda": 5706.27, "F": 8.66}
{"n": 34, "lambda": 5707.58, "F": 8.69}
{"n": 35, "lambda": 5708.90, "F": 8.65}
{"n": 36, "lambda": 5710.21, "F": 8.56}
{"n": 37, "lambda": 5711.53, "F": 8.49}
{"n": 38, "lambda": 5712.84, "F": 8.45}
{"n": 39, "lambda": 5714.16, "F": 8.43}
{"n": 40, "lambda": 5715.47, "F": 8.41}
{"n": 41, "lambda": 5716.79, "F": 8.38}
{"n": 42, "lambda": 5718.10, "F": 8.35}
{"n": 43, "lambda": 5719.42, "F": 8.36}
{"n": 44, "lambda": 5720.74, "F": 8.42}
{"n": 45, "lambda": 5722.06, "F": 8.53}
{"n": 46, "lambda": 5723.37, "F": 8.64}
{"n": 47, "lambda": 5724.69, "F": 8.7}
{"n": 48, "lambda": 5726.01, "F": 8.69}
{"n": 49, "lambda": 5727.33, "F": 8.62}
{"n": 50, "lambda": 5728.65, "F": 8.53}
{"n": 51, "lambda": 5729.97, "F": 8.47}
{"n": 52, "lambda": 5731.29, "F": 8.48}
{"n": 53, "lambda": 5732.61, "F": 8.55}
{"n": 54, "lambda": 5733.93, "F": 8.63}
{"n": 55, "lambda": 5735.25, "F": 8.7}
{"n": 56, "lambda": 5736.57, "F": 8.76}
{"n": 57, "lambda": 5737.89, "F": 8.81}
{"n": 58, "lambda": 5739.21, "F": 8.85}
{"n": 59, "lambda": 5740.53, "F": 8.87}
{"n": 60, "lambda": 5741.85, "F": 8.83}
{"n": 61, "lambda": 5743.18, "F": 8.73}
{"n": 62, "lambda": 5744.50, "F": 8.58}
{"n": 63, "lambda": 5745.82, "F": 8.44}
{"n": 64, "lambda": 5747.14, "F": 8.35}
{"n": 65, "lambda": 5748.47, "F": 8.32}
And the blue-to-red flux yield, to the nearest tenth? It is 1.0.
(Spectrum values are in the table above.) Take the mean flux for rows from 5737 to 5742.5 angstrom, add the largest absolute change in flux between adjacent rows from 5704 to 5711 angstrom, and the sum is 9.0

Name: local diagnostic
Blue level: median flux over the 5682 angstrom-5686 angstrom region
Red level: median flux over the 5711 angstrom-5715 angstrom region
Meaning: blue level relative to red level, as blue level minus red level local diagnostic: -0.16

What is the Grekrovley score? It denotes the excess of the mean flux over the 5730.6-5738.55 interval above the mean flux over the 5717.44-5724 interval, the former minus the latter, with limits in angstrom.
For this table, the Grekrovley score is 0.19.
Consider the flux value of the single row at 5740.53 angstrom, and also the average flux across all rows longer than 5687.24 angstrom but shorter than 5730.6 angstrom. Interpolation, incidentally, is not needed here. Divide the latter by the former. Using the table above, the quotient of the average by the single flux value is 0.954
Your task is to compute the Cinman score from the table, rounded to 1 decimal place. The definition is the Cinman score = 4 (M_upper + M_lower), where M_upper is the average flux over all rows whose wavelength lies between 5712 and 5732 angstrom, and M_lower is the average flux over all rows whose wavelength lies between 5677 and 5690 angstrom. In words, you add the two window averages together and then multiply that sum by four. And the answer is 68.0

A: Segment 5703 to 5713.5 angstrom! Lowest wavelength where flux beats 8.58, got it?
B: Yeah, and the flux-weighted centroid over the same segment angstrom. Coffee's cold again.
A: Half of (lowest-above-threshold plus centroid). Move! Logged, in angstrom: 5707.3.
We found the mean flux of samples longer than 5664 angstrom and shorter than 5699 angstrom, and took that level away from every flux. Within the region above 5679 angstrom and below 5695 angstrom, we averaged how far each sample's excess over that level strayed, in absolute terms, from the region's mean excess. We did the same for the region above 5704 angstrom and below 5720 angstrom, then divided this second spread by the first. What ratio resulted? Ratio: 0.95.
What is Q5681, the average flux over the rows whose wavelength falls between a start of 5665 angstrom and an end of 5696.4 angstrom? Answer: 8.54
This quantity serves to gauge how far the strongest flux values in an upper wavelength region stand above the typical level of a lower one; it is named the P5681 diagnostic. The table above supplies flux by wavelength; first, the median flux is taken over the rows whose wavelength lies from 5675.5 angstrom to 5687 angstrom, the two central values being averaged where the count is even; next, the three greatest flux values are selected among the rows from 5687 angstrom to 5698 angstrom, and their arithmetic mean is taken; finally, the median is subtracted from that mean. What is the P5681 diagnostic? 0.17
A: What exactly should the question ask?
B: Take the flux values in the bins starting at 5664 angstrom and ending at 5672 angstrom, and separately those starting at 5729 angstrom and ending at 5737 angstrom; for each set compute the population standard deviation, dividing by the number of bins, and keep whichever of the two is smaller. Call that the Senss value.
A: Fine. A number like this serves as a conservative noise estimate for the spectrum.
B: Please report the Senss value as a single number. 0.061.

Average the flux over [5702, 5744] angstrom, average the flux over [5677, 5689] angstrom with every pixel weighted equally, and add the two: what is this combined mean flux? 17.1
